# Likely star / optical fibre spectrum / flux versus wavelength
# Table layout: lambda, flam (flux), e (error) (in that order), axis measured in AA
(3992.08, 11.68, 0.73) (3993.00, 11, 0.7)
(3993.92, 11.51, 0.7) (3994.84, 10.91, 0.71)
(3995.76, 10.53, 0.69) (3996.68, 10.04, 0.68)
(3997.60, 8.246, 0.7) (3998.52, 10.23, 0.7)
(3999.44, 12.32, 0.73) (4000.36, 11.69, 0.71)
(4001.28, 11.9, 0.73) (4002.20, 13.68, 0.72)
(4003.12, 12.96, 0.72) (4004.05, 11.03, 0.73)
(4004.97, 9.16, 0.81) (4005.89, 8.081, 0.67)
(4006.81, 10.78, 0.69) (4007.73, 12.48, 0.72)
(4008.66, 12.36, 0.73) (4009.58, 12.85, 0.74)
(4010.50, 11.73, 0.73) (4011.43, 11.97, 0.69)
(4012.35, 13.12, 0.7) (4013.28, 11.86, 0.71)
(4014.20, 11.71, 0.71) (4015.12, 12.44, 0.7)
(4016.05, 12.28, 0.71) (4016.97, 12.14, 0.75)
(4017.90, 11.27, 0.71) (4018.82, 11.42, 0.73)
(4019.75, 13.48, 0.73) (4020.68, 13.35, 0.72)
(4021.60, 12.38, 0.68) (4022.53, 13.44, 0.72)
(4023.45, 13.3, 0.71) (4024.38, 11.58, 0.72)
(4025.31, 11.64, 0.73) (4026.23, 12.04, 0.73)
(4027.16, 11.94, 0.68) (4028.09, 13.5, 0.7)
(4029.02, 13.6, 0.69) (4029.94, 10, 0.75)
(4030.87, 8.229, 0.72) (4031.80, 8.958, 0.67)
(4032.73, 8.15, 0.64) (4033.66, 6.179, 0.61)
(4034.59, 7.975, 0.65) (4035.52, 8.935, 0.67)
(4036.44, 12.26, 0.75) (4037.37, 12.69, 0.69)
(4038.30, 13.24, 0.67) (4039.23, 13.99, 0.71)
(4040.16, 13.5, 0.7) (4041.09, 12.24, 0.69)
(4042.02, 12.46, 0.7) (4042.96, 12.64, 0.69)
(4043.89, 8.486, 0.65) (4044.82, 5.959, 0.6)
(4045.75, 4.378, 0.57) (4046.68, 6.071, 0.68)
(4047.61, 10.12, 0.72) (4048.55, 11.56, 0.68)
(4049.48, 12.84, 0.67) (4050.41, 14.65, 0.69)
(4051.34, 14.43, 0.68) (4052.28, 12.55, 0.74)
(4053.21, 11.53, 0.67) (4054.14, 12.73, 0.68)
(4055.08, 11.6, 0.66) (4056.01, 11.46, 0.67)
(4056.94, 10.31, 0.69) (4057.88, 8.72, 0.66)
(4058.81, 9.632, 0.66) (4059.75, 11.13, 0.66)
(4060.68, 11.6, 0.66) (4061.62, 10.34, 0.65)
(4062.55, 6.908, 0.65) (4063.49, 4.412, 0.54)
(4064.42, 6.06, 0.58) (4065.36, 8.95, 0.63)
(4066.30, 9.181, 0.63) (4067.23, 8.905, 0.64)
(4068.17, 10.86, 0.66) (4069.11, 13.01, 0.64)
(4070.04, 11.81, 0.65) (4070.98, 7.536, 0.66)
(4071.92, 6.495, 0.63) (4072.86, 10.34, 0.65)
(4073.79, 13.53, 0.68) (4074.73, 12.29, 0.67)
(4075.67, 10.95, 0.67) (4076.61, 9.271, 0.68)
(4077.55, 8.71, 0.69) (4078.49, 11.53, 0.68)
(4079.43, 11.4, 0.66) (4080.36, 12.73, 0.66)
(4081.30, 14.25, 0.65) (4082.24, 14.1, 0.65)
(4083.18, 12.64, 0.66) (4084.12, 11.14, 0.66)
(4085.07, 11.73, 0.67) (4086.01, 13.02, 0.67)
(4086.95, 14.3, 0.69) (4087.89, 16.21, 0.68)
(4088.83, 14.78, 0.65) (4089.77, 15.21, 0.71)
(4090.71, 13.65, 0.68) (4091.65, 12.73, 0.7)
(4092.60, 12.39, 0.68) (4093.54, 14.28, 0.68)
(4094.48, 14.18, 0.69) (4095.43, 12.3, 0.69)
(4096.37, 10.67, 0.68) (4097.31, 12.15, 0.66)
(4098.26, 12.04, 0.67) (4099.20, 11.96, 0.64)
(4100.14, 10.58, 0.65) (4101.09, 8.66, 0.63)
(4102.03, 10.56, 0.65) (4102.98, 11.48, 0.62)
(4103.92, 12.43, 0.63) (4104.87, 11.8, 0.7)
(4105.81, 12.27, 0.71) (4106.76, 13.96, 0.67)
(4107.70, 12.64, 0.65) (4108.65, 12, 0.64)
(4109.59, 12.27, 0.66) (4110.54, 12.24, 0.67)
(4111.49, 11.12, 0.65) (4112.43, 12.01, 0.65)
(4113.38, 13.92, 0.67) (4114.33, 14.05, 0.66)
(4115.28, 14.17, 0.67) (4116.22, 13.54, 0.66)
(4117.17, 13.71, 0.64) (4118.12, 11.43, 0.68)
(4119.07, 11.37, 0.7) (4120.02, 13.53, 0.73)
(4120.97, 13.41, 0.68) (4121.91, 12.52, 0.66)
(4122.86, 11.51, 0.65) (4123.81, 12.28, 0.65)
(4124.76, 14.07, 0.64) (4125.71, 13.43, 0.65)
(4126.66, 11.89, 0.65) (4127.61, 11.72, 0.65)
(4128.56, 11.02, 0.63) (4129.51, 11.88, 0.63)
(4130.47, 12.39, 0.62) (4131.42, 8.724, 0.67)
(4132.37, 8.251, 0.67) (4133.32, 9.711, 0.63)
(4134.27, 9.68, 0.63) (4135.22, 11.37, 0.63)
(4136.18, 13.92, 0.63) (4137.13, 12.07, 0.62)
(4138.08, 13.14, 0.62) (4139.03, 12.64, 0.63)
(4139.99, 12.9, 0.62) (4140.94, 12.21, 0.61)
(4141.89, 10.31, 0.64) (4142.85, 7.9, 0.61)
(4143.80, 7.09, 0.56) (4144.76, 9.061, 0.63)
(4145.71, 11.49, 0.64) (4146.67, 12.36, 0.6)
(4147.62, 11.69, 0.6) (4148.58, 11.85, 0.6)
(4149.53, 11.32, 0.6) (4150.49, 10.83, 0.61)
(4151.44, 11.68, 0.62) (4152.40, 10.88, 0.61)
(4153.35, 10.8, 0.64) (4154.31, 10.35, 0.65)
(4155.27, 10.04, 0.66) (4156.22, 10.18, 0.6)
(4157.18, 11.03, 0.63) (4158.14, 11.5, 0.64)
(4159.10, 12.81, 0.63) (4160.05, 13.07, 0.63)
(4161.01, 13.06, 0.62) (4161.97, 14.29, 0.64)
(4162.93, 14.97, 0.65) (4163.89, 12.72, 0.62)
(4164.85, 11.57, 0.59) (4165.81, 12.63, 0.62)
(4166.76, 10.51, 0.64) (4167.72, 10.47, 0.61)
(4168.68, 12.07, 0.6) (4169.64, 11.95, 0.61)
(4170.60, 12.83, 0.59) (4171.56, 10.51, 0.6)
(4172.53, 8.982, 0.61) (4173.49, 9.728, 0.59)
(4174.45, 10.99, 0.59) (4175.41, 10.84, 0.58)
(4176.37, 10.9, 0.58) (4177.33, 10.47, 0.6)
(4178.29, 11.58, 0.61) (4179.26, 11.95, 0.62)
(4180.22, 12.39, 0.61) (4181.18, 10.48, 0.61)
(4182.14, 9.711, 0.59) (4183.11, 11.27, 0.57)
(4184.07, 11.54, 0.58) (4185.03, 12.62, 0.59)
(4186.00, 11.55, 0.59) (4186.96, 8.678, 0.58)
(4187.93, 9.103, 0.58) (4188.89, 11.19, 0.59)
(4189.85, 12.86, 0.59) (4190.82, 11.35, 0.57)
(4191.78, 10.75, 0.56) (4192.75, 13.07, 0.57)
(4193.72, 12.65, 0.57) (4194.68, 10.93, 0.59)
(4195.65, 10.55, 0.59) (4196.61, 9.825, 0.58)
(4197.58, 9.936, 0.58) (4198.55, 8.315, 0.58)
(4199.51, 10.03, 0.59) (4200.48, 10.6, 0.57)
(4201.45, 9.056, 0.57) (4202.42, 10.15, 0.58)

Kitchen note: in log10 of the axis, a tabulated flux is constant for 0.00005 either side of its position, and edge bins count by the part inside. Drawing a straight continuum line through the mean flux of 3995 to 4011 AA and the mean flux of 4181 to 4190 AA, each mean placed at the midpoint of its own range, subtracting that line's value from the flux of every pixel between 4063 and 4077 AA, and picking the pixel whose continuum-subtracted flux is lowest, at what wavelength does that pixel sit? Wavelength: 4063.49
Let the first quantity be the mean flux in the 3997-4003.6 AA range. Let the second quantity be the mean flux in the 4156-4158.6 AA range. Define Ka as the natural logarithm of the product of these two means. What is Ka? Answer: 4.84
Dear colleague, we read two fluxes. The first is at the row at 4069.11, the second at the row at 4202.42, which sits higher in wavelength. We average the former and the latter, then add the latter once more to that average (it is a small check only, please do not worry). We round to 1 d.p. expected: 21.7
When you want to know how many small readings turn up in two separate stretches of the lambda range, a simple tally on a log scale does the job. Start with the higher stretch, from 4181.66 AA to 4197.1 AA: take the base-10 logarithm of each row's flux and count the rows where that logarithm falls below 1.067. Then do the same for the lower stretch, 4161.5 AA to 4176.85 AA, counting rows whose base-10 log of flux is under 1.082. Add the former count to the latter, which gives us 23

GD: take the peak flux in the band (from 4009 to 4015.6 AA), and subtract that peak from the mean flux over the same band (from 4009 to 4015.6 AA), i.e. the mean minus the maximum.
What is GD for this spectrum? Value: -0.88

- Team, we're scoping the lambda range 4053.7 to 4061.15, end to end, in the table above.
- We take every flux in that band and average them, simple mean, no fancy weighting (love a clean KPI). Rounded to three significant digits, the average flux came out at 10.9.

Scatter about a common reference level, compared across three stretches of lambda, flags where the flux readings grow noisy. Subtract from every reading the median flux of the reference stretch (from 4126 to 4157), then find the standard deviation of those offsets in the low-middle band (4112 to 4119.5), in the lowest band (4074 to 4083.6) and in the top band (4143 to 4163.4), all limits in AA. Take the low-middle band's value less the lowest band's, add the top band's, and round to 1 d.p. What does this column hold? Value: 1.1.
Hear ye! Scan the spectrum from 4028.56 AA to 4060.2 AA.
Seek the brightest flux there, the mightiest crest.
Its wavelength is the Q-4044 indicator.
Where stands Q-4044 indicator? 4050.41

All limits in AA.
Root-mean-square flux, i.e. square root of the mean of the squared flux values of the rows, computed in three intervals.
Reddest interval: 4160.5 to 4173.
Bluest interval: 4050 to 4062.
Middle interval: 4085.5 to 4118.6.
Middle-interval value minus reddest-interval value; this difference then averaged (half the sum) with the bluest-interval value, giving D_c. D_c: 6.2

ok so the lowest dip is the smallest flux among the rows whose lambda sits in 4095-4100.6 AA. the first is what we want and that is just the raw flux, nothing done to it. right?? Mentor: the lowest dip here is 10.58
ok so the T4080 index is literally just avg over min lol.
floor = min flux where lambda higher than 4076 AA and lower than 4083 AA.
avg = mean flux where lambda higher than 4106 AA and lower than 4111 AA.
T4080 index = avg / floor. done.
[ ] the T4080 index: 1.45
